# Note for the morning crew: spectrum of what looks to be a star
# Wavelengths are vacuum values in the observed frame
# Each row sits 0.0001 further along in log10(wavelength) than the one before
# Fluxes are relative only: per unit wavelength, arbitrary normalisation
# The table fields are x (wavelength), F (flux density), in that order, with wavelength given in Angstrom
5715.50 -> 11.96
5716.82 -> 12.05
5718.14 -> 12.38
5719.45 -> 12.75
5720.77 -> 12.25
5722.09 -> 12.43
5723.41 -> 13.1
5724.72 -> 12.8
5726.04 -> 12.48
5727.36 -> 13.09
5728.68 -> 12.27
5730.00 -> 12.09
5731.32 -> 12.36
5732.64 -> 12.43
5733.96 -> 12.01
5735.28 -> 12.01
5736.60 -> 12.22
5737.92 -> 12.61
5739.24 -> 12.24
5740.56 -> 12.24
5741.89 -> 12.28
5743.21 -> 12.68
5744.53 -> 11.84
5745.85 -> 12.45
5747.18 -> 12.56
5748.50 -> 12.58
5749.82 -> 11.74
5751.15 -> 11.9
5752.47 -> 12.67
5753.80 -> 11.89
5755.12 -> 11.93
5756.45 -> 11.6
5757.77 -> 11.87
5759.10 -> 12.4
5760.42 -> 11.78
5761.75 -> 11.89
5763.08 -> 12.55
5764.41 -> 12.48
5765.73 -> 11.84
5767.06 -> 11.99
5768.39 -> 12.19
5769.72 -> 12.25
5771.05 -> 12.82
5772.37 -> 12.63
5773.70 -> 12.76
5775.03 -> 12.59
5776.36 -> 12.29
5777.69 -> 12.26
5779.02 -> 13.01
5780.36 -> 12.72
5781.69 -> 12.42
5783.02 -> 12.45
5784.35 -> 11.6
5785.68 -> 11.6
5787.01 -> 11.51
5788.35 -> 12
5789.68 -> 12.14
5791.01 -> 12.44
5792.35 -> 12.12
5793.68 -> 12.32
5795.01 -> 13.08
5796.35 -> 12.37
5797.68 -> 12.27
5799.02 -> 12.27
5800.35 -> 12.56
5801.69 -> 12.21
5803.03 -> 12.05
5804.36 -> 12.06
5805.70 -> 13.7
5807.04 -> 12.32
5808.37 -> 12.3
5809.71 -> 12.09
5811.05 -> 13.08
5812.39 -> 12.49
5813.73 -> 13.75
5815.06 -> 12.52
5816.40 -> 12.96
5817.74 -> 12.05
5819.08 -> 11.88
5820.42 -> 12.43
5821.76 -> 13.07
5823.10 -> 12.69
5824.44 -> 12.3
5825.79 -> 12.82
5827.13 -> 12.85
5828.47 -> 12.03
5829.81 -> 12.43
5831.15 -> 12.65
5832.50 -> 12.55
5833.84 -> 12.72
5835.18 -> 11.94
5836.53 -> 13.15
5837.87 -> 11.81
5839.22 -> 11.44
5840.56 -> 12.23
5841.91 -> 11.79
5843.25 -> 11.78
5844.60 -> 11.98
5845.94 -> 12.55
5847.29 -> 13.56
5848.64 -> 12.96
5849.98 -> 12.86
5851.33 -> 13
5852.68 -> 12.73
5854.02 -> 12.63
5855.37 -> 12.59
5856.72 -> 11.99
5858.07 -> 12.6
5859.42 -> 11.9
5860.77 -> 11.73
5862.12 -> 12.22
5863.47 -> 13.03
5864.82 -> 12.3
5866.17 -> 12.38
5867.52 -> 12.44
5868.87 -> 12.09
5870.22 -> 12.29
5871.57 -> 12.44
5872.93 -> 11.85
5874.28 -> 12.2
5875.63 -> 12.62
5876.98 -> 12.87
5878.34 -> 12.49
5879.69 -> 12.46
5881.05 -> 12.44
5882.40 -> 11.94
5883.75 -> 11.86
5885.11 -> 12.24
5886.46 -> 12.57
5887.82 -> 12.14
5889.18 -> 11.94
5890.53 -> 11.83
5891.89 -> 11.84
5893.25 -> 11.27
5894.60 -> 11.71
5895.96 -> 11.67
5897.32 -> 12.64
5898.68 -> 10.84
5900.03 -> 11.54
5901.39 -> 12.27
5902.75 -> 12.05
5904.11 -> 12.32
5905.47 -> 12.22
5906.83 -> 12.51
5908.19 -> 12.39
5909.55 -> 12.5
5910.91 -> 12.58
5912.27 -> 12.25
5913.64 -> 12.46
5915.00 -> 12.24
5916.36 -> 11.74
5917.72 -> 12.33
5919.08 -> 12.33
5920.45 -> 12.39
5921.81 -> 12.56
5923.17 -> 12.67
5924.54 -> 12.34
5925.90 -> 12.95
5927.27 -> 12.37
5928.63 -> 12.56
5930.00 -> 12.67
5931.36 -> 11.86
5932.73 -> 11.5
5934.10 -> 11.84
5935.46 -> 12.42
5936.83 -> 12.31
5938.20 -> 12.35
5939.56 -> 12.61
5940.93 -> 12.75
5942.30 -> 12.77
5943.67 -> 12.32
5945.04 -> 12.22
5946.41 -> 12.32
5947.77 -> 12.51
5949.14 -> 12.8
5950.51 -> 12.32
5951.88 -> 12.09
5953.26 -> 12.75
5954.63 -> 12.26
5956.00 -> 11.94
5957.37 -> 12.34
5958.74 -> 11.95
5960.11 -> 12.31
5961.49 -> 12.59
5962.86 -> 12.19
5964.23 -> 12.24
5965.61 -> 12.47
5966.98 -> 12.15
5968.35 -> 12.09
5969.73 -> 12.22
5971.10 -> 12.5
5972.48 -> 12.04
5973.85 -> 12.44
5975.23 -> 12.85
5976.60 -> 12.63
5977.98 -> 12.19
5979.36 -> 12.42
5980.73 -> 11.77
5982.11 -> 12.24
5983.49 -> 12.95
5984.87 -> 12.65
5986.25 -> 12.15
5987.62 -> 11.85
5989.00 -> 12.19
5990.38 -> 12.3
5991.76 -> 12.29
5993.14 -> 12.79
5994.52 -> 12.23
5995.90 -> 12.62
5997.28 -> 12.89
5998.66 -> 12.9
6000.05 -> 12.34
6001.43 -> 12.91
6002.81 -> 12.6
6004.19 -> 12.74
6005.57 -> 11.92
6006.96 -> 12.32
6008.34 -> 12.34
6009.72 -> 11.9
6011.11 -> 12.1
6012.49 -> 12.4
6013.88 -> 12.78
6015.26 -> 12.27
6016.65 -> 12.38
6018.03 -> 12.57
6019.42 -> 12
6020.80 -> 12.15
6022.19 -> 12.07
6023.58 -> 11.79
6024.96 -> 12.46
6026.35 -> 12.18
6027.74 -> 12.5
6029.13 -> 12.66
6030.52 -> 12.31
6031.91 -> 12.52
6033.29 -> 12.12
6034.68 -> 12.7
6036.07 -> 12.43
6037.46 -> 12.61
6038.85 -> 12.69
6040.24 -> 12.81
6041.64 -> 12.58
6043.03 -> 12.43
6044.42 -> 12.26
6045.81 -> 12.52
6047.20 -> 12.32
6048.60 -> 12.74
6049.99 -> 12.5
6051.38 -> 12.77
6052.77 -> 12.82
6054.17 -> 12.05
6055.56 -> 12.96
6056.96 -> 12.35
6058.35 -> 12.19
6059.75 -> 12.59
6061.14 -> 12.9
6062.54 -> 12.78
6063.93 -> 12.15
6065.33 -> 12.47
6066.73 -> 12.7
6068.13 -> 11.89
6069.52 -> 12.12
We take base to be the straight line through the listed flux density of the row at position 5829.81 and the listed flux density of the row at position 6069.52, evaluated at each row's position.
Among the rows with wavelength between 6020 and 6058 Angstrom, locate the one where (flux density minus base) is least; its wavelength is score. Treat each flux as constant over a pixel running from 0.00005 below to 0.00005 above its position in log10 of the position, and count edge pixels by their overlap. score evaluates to 6023.58 Angstrom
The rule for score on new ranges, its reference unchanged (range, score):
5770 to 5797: 5787.01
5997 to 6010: 6009.72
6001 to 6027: 6023.58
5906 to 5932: 5916.36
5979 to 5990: 5980.73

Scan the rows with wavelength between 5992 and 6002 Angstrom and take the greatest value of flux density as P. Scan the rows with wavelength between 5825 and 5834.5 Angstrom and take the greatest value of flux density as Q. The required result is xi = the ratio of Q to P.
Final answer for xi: 1.00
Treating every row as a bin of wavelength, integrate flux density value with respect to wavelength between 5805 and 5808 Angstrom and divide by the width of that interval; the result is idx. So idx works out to 12.93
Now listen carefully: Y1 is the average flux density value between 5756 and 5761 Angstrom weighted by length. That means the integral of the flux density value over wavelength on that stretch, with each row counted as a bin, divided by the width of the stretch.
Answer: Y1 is 11.9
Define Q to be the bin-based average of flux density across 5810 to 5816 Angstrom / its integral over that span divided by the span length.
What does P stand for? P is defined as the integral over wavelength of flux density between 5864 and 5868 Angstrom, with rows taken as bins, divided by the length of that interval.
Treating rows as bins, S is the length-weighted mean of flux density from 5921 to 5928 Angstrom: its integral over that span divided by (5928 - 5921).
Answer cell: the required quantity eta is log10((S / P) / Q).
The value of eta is -1.105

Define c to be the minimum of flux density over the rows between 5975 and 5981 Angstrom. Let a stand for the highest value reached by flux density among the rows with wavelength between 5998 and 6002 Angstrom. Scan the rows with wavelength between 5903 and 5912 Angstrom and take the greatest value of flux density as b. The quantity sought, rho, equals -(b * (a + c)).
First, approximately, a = 12.91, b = 12.58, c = 11.77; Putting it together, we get -310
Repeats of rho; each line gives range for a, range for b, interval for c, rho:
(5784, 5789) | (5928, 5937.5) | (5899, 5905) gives -298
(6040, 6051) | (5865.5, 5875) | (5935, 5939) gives -312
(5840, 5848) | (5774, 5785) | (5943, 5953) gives -334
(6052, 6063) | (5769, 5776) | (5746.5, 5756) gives -317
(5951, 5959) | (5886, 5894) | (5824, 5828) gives -315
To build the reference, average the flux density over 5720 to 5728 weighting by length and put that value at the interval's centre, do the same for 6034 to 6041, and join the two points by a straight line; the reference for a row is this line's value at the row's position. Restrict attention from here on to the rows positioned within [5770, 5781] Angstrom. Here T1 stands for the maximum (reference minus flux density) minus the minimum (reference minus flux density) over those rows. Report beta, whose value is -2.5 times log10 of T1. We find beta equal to 0.31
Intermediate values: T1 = 0.75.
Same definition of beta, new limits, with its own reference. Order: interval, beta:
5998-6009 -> 0.01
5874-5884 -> -0.01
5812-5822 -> -0.68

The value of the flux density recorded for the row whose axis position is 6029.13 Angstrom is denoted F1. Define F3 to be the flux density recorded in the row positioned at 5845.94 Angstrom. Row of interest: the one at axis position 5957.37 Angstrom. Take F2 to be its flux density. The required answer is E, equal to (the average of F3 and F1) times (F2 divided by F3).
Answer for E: 12.39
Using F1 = 12.66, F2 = 12.34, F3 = 12.55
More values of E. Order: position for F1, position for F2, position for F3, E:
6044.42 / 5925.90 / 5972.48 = 13.07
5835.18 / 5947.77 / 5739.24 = 12.36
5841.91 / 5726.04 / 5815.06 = 12.12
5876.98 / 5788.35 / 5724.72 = 12.03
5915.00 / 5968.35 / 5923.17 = 11.88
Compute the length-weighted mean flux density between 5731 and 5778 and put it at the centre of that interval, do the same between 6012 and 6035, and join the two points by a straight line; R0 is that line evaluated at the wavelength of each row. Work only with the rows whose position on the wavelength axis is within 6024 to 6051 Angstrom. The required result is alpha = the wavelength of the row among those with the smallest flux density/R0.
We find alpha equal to 6033.29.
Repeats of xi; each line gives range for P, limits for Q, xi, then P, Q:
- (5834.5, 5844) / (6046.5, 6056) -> 0.99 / 13.15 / 12.96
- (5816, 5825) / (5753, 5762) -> 0.95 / 13.07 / 12.4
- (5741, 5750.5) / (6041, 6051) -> 1.00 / 12.68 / 12.74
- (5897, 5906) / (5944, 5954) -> 1.01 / 12.64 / 12.8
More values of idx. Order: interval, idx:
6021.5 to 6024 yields 11.93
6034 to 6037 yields 12.57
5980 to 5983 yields 12.08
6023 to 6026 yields 12.16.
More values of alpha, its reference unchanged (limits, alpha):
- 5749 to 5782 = 5756.45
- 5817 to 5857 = 5839.22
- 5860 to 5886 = 5860.77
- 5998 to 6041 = 6023.58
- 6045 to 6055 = 6054.17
